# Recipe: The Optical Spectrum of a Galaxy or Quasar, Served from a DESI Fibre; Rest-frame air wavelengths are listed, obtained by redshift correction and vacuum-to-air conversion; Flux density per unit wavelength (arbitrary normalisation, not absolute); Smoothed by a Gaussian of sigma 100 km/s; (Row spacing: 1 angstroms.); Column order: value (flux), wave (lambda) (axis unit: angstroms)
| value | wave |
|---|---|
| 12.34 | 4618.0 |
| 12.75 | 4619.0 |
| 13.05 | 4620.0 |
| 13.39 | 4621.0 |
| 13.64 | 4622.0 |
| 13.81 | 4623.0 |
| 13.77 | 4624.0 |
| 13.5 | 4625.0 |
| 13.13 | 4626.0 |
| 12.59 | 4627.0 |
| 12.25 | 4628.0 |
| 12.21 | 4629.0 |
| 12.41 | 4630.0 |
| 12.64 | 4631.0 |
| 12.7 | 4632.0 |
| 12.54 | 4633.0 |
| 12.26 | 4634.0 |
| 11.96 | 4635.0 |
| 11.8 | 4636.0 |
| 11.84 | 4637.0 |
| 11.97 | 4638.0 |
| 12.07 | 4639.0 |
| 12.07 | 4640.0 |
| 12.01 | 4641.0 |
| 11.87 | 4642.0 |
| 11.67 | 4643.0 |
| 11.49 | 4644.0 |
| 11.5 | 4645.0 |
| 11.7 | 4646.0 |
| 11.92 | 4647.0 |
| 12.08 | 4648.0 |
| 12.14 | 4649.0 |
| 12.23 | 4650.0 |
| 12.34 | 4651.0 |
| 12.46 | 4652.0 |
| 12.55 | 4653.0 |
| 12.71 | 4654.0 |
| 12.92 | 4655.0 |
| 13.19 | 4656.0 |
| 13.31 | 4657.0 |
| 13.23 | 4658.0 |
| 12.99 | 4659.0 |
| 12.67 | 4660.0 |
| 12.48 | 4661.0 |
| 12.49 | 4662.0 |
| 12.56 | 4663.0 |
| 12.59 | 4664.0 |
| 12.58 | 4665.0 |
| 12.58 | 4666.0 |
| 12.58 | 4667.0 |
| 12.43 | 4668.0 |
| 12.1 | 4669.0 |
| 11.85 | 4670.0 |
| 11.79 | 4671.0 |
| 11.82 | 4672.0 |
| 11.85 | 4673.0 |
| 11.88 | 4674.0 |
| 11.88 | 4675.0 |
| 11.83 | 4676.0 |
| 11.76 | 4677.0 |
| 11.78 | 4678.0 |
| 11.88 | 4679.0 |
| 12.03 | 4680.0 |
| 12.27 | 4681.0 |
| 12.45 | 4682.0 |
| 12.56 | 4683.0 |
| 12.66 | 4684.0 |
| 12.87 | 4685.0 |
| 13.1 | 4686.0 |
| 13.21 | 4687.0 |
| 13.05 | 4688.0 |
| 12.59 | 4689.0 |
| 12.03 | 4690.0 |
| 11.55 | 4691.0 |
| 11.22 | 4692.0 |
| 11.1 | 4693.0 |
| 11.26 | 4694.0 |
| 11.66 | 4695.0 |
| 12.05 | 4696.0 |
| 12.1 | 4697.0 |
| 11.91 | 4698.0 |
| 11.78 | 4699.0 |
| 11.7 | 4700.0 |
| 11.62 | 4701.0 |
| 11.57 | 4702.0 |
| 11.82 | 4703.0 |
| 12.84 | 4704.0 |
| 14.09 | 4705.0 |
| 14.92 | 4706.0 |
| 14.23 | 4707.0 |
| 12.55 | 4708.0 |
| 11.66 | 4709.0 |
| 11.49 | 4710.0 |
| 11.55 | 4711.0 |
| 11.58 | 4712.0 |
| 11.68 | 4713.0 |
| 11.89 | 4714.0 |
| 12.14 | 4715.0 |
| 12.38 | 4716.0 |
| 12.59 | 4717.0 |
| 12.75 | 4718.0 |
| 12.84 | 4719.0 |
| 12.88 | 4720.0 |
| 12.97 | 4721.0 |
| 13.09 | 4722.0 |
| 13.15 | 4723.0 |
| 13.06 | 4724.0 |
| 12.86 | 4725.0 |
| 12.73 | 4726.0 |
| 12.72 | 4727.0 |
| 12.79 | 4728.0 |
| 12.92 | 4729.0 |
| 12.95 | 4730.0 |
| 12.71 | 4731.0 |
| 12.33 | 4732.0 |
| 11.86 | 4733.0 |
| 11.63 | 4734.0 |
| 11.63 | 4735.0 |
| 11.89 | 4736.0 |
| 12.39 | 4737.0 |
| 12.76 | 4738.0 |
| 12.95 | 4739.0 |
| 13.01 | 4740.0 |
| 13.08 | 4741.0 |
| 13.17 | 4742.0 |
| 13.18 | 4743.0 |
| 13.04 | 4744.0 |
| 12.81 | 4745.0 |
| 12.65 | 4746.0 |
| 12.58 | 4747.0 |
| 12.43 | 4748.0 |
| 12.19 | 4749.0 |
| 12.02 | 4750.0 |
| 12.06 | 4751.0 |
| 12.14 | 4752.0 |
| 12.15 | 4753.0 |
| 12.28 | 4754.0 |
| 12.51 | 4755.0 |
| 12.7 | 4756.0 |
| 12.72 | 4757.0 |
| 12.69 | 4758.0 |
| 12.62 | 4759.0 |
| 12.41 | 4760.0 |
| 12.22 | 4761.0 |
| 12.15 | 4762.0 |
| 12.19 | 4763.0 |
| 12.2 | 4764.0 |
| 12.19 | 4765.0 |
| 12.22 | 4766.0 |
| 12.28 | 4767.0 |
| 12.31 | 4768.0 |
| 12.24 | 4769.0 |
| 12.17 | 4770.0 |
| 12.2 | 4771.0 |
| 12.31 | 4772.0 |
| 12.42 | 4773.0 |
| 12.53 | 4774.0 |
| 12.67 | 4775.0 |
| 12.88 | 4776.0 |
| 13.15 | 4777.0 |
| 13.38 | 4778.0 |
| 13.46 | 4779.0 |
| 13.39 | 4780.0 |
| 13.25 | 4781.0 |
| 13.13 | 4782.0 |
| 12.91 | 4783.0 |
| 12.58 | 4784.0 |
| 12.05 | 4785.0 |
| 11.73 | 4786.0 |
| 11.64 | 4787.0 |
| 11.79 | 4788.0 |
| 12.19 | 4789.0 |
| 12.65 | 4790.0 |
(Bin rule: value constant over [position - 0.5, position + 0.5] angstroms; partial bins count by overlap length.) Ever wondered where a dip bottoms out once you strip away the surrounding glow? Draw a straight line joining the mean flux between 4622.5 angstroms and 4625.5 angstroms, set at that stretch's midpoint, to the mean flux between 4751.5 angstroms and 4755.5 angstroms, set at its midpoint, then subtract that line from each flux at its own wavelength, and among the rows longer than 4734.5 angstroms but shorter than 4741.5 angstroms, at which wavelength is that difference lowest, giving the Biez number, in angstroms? 4735.0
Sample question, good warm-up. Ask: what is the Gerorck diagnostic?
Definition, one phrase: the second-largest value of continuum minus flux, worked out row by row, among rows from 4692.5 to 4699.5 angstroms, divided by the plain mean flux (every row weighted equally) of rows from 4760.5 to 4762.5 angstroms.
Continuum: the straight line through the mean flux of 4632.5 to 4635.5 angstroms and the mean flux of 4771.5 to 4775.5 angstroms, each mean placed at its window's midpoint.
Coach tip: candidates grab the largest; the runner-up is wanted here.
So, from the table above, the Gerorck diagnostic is 0.090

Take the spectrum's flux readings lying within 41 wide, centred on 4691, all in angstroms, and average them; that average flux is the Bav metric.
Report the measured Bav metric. 12.2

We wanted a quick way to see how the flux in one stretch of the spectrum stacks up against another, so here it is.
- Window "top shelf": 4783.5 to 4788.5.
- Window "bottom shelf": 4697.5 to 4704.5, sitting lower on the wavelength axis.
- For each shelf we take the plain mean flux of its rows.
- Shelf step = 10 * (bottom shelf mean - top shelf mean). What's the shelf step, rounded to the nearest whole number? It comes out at -1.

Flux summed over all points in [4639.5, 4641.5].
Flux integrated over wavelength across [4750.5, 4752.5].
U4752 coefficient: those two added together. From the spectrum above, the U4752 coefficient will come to 48.3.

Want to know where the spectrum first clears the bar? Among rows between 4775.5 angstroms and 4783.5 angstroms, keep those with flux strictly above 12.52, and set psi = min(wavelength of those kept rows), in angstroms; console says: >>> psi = 4776.0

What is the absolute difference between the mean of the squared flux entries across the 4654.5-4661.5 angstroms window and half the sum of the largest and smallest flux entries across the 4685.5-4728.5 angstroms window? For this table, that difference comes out 155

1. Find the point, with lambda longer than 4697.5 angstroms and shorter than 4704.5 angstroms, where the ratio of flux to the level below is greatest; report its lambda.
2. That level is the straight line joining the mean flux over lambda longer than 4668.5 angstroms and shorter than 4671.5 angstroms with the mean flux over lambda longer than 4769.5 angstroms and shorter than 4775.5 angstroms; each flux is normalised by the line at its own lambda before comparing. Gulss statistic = 4704.0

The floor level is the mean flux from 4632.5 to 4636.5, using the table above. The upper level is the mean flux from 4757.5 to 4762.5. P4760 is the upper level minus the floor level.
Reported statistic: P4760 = 0.28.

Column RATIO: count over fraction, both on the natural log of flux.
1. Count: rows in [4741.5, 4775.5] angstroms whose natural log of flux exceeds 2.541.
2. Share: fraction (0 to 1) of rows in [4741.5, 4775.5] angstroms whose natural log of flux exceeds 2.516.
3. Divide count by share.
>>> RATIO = 13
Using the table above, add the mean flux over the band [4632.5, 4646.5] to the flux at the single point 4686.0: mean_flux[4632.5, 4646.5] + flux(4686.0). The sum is 25.0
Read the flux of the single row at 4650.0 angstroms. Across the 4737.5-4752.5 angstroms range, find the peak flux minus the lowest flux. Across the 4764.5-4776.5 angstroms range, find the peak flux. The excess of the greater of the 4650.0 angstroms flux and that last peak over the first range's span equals 11.7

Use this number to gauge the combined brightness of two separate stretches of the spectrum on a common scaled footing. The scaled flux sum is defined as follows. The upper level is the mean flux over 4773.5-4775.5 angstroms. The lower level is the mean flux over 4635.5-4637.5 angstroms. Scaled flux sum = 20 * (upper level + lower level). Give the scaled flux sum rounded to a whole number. 488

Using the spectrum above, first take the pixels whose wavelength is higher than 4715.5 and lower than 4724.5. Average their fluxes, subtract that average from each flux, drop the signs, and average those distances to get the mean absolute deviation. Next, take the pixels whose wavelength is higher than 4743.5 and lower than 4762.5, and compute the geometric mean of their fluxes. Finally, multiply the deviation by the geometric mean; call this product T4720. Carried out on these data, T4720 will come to 2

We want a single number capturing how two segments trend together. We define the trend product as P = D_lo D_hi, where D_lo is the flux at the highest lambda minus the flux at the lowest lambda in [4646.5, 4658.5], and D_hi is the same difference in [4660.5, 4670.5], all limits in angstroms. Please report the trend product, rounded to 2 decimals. -0.83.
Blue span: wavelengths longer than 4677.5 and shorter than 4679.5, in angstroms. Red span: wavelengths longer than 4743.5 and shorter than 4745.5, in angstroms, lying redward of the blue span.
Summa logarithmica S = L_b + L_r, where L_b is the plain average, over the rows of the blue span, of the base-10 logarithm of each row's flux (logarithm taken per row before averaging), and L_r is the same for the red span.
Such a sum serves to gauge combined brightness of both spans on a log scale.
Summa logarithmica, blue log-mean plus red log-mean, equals 2.18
